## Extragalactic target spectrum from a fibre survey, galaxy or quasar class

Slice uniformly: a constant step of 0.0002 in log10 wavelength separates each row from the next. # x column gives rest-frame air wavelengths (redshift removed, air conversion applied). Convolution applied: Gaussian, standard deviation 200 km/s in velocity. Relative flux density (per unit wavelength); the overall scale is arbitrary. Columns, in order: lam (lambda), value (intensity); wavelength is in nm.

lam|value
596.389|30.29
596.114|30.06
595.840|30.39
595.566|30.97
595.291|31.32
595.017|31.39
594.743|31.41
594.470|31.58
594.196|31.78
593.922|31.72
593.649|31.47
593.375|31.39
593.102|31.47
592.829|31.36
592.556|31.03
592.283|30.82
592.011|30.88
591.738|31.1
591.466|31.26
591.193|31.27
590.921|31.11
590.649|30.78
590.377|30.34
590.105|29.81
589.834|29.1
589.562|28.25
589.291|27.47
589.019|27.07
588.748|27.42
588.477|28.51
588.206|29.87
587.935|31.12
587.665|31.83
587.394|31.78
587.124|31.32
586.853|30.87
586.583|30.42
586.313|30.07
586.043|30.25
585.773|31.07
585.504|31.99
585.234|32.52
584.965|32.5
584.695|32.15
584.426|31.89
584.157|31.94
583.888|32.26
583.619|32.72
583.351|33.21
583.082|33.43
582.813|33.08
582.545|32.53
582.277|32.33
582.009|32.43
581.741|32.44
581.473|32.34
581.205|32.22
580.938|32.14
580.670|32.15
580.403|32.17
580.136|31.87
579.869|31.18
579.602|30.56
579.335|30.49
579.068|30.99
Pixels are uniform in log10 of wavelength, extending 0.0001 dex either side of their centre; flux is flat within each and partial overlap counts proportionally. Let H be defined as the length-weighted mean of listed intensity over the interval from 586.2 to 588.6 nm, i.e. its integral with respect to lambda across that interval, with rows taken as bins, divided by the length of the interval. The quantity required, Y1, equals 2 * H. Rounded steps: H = 30.7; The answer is 61.3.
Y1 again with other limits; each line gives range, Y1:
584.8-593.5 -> 61.0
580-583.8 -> 65.0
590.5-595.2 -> 62.6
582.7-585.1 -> 65.1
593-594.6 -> 63.1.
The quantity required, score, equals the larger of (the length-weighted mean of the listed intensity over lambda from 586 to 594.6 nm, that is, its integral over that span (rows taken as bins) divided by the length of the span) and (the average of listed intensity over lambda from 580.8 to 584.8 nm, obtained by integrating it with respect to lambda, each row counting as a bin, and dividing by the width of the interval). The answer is 32.5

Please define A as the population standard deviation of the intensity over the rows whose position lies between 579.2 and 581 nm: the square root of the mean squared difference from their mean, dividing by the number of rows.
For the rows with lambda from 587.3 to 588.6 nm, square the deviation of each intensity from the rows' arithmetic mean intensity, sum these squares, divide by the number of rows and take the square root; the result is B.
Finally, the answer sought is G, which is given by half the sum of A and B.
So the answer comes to 1.0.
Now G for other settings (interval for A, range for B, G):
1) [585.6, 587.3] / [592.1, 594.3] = 0.4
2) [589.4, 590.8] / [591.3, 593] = 0.5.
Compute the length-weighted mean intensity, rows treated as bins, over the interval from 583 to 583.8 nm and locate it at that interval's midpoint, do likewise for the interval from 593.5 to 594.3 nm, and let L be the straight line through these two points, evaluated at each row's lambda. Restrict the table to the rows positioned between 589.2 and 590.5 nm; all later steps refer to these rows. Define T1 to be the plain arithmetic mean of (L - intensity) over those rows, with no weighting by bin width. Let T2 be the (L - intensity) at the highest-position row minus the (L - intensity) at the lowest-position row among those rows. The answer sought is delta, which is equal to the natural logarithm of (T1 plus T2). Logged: -1.8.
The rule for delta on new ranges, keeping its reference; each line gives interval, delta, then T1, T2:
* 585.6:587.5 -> -0.1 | 1.8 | -0.9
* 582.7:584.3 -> 0.2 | 0.3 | 1.0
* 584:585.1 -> -2.2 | 0.8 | -0.7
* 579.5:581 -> -3.2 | 1.8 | -1.8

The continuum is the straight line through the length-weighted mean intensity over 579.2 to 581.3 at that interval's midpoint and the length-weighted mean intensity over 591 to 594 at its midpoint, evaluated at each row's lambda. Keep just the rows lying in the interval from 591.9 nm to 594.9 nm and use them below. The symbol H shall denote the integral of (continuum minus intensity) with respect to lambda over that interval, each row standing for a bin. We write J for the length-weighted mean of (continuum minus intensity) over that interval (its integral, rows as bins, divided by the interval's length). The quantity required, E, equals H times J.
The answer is 0.1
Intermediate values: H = -0.4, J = -0.1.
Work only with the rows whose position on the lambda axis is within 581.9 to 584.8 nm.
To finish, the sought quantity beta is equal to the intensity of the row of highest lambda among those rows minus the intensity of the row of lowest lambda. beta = -0.3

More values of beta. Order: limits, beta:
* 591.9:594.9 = 0.5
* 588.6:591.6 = 3.8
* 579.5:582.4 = 1.8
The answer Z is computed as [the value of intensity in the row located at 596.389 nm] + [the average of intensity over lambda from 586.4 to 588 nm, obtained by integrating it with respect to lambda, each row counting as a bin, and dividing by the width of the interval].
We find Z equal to 61.5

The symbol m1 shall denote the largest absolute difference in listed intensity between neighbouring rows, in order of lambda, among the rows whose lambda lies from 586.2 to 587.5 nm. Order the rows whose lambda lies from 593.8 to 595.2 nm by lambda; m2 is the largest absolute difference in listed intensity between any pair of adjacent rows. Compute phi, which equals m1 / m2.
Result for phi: 2.3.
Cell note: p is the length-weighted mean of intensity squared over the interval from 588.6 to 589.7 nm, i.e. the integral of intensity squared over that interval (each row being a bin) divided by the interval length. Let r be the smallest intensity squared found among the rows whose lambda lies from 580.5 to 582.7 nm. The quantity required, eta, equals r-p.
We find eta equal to 273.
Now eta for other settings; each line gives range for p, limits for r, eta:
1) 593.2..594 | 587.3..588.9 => -241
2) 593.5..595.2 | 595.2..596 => -72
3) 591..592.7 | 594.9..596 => -41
